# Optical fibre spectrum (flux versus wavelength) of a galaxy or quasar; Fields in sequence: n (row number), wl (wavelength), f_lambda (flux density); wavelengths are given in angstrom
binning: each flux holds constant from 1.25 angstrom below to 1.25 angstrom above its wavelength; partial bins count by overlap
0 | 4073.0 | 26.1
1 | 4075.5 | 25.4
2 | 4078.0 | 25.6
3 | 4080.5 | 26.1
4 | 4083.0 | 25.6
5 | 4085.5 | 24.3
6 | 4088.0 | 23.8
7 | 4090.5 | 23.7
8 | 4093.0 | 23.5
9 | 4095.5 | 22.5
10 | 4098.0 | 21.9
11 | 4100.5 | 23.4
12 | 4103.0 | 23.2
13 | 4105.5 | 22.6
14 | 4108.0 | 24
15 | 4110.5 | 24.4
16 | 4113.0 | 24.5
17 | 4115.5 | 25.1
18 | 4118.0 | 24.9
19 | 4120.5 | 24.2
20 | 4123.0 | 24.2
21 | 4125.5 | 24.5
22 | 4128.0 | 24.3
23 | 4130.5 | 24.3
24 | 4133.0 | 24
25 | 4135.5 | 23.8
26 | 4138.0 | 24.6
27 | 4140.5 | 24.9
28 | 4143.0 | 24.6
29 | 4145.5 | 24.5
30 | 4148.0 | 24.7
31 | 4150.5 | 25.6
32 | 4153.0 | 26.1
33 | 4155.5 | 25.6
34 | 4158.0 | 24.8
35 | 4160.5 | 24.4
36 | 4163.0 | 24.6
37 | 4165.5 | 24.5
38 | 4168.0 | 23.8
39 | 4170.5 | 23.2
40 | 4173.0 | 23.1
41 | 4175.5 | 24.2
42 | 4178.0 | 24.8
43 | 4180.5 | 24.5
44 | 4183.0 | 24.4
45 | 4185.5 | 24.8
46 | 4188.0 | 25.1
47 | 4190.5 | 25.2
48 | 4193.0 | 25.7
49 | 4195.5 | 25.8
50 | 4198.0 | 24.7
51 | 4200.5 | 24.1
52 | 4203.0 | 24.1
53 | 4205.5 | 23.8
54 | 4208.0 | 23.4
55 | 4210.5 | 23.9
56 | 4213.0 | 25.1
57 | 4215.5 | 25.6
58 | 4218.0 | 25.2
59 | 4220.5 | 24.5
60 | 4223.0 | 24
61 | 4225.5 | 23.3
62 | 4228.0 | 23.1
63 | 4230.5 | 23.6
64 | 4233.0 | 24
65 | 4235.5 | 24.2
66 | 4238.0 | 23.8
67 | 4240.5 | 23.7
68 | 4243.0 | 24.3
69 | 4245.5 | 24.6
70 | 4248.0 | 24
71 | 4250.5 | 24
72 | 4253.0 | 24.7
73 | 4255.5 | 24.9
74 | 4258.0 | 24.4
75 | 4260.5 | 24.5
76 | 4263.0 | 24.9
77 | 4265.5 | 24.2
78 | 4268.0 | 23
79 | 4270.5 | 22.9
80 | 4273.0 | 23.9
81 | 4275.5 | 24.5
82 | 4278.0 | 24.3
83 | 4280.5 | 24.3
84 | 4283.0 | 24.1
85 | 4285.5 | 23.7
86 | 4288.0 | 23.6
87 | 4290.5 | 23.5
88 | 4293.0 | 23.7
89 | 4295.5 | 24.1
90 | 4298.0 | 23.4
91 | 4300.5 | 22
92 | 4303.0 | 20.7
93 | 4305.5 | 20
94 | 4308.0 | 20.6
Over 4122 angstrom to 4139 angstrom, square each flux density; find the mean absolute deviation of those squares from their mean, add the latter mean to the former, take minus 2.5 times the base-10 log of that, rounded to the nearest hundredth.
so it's -6.94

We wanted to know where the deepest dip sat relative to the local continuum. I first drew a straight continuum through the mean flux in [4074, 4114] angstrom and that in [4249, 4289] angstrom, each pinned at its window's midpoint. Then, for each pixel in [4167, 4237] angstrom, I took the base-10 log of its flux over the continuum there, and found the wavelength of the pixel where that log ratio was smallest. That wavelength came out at 4228.0 angstrom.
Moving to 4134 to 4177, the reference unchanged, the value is 4173.0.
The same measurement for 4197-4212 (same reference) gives 4208.0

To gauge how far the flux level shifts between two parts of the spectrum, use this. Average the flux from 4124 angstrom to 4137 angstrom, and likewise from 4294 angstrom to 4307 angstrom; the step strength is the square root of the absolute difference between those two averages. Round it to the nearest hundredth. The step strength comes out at 1.46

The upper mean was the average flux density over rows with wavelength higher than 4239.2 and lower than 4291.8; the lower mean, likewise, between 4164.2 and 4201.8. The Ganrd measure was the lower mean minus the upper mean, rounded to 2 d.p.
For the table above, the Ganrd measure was 0.43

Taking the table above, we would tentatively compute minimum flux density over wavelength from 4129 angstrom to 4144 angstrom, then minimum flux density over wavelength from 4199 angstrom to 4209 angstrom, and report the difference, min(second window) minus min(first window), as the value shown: -0.4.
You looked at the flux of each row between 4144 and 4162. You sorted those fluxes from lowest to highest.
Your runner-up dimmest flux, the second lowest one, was 24.5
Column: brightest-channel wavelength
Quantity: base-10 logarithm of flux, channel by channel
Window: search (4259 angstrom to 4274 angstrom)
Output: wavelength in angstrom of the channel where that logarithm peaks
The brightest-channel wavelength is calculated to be 4263.0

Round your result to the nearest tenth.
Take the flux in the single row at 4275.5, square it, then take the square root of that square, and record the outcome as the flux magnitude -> 24.5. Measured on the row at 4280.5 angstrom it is 24.3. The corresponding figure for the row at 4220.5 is 24.5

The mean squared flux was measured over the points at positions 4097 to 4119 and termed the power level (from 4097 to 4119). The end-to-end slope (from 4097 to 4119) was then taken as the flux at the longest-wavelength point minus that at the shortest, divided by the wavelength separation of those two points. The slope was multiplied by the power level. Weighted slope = 85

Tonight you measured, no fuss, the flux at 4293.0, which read 23.7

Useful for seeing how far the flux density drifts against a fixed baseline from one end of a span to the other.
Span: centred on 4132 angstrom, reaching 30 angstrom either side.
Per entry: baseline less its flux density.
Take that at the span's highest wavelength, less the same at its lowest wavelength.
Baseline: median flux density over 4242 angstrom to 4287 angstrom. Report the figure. -1.20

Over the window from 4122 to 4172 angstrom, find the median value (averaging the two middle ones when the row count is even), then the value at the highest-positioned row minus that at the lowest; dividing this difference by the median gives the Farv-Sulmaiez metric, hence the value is -0.041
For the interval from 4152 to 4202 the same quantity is -0.081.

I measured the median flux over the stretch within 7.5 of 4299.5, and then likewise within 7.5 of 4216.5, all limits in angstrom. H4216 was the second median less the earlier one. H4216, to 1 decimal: 2.1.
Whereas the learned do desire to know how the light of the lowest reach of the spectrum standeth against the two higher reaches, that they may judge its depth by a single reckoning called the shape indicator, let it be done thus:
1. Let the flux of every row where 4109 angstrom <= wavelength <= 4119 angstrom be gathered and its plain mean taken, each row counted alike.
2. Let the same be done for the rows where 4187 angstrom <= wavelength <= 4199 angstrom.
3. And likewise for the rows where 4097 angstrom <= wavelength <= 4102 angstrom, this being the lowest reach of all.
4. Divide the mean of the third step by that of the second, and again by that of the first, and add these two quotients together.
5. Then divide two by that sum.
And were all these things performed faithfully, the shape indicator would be 1.10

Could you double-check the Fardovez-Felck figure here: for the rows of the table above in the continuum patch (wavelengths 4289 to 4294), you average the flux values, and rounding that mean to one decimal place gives 23.6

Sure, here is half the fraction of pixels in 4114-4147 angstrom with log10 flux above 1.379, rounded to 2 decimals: 0.46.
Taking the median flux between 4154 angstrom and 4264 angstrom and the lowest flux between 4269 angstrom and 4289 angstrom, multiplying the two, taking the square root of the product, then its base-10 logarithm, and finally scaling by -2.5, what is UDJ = -3.43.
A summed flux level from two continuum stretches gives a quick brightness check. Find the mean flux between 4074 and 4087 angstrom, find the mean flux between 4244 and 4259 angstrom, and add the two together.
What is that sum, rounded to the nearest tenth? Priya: 49.8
